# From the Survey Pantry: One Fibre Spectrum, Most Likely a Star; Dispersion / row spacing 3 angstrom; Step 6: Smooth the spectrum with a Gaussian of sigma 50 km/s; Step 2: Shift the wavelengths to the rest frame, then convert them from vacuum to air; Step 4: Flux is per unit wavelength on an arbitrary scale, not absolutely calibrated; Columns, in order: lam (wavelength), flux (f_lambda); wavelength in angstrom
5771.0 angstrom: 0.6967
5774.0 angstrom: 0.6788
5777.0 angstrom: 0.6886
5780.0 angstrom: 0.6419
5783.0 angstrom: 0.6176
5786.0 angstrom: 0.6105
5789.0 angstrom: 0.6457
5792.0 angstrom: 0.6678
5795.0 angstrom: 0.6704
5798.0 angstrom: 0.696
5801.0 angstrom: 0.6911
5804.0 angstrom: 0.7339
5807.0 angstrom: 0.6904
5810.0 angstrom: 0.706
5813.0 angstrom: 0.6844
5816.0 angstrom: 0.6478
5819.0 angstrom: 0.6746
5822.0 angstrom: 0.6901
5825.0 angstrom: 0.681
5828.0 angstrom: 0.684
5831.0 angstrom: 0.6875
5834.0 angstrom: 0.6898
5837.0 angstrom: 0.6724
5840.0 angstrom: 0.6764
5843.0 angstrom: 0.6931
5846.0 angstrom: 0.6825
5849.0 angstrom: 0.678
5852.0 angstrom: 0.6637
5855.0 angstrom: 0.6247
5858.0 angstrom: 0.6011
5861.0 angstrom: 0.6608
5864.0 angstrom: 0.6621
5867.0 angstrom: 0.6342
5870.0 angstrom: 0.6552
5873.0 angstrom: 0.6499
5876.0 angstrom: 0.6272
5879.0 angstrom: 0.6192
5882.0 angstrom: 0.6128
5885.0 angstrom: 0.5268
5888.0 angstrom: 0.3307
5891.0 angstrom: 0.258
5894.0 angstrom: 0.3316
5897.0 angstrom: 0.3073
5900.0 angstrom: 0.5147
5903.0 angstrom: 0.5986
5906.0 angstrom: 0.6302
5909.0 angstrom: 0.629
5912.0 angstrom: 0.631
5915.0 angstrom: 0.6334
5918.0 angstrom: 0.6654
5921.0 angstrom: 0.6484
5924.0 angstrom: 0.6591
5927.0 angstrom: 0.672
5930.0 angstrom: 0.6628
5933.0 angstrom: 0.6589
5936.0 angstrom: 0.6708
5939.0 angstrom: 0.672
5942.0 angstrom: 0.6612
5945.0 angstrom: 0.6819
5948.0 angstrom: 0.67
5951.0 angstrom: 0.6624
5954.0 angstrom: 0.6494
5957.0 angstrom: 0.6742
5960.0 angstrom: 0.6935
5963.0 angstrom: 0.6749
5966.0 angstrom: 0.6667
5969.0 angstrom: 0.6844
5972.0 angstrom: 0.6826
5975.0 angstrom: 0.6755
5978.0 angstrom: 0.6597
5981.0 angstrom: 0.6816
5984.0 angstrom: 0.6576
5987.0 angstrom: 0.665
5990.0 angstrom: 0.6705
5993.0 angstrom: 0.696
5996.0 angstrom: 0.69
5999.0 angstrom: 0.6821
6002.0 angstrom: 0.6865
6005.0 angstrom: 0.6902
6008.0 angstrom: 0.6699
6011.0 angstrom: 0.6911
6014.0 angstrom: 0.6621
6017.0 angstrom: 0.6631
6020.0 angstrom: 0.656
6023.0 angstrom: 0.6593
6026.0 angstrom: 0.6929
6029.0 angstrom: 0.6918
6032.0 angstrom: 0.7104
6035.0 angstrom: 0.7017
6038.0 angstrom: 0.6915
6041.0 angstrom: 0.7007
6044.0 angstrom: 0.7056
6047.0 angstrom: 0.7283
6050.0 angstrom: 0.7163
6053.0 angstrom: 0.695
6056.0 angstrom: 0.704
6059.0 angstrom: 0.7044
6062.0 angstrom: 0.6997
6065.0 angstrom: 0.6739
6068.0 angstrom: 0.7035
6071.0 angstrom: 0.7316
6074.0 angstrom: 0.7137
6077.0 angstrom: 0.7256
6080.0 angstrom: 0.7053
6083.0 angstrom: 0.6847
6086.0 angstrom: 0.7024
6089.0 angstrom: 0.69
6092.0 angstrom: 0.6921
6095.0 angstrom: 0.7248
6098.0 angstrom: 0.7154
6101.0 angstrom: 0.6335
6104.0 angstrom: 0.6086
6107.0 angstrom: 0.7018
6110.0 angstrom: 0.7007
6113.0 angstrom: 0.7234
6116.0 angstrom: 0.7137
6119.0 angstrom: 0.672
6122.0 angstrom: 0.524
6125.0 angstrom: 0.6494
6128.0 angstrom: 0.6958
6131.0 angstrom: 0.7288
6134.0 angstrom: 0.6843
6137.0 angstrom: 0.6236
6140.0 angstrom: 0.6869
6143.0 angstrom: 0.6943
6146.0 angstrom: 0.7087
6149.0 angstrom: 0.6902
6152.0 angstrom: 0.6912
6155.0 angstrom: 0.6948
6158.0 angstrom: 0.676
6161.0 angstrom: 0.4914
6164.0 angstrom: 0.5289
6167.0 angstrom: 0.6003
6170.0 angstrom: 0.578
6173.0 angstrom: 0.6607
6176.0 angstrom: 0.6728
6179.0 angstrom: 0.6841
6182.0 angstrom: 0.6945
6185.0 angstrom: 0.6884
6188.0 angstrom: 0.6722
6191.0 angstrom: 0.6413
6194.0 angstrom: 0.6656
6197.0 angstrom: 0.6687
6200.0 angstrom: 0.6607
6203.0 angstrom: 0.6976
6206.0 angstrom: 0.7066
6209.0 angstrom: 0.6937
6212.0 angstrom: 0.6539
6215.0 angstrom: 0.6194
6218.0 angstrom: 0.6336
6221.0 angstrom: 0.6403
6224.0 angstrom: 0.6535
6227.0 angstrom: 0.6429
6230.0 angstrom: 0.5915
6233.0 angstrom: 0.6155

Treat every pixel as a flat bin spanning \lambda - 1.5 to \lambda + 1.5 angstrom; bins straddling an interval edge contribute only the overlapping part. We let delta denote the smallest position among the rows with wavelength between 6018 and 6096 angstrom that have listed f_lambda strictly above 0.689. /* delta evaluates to 6026.0 angstrom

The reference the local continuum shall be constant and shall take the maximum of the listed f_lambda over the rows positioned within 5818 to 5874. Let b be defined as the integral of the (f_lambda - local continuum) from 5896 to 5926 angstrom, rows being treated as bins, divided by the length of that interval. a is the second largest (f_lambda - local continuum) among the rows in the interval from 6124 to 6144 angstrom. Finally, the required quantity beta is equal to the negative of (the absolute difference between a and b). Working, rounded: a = 0.003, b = -0.0953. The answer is -0.098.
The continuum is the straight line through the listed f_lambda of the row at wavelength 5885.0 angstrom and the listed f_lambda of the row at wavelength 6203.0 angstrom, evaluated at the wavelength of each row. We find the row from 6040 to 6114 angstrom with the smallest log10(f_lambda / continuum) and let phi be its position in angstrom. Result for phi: 6104.0 angstrom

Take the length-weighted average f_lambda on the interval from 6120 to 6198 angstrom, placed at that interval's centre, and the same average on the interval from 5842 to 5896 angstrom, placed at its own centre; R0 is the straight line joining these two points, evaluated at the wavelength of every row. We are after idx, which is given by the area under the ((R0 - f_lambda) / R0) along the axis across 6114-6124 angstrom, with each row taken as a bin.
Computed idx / 0.0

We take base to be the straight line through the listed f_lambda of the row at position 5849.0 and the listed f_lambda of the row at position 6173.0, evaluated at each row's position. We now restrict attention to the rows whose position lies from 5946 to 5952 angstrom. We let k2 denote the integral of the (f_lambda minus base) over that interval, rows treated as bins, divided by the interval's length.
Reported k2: -0.005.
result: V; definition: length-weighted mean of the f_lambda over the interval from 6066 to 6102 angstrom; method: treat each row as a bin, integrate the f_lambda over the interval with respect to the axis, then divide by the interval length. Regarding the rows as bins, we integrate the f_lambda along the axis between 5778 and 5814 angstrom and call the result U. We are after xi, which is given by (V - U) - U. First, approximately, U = 24.2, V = 0.70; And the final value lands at -47.6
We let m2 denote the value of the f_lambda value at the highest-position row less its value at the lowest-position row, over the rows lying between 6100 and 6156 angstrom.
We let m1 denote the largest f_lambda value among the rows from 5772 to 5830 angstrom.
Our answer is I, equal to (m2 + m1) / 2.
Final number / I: 0.398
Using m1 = 0.7339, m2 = 0.06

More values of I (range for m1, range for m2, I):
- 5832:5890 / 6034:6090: 0.341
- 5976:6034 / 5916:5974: 0.364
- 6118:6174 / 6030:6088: 0.360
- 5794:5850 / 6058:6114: 0.376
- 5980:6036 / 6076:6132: 0.357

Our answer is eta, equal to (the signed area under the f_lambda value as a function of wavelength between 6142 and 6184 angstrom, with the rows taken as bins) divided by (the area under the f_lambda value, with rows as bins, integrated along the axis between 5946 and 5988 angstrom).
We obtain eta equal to 0.96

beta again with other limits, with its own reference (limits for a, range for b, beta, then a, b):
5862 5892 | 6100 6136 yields -0.014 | -0.038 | -0.0236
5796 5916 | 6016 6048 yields -0.015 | 0.013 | -0.0022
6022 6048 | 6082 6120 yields -0.021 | 0.017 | -0.0033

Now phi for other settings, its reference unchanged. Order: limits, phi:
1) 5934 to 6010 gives 6008.0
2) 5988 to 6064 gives 6020.0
